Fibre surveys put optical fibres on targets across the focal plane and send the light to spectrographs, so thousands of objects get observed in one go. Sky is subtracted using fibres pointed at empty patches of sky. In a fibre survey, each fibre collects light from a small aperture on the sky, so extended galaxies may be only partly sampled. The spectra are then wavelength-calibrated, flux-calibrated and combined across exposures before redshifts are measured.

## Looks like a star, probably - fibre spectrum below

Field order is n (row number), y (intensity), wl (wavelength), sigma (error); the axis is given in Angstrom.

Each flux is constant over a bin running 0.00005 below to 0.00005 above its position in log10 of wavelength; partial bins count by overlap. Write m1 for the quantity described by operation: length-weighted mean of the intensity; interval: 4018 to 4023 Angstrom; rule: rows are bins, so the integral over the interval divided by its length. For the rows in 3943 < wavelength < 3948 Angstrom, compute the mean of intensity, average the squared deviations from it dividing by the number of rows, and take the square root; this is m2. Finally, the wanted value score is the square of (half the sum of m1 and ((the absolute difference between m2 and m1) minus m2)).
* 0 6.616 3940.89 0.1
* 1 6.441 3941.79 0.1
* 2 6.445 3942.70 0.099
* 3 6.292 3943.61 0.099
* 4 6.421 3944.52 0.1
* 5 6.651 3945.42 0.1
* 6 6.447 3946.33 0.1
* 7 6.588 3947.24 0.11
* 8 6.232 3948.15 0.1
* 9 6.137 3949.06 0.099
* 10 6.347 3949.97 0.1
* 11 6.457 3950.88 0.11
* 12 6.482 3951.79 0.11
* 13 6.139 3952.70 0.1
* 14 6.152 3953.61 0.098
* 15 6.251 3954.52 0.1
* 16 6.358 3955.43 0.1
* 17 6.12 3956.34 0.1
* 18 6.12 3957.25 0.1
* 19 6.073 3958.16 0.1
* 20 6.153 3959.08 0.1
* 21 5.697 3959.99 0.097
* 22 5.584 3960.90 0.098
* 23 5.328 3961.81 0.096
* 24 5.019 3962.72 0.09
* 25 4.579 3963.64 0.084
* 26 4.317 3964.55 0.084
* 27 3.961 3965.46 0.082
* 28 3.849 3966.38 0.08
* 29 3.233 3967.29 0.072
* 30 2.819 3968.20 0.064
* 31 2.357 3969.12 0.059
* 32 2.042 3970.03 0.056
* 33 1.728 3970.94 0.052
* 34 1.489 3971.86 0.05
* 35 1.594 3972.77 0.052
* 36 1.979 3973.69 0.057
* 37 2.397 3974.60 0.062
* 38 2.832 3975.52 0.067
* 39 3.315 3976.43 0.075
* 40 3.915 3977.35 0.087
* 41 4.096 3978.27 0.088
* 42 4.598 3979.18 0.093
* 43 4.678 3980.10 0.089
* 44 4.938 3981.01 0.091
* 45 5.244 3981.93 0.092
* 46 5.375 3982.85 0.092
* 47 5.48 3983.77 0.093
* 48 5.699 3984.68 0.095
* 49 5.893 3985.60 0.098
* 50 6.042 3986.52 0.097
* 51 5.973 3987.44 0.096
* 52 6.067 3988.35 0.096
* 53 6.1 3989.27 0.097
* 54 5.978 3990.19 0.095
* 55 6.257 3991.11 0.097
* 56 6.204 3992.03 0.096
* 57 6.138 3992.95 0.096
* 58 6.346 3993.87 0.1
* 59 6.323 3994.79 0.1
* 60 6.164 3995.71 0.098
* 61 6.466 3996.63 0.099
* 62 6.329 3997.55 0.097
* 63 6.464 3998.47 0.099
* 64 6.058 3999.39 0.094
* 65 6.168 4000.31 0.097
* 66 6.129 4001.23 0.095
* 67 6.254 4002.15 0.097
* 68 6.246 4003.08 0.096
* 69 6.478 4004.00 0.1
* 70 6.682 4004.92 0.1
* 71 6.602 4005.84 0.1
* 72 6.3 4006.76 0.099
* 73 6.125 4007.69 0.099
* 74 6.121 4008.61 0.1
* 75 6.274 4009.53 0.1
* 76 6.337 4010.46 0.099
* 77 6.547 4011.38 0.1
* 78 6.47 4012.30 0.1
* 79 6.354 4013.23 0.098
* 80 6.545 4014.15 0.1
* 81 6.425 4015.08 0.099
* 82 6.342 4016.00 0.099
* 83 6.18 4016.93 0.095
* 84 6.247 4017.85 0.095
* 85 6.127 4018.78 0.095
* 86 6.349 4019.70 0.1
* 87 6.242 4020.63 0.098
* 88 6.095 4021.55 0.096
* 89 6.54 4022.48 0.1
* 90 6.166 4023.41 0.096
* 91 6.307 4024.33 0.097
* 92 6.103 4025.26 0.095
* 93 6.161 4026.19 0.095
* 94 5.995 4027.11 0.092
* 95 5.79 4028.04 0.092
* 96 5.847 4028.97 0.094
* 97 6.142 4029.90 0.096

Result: 38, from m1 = 6.26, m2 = 0.13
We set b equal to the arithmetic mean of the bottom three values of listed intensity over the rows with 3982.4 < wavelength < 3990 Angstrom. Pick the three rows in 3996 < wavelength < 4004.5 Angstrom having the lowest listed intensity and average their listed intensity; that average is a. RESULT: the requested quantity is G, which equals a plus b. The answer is 11.6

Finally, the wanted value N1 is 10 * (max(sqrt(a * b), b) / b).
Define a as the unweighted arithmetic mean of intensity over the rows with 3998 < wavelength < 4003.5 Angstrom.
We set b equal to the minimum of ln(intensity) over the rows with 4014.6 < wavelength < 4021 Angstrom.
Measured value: 18.5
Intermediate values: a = 6.22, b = 1.81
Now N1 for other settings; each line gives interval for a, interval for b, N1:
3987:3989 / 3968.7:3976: 38.9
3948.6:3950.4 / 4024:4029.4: 18.9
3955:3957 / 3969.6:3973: 39.6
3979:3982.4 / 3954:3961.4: 16.8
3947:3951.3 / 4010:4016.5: 18.5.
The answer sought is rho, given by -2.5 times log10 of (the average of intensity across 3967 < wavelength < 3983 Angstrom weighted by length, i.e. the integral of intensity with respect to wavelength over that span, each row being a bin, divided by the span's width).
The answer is -1.27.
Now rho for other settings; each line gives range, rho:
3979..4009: -1.95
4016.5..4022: -1.98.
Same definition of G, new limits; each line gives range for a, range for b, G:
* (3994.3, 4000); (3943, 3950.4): 12.4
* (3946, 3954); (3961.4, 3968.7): 9.4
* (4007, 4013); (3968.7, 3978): 7.8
